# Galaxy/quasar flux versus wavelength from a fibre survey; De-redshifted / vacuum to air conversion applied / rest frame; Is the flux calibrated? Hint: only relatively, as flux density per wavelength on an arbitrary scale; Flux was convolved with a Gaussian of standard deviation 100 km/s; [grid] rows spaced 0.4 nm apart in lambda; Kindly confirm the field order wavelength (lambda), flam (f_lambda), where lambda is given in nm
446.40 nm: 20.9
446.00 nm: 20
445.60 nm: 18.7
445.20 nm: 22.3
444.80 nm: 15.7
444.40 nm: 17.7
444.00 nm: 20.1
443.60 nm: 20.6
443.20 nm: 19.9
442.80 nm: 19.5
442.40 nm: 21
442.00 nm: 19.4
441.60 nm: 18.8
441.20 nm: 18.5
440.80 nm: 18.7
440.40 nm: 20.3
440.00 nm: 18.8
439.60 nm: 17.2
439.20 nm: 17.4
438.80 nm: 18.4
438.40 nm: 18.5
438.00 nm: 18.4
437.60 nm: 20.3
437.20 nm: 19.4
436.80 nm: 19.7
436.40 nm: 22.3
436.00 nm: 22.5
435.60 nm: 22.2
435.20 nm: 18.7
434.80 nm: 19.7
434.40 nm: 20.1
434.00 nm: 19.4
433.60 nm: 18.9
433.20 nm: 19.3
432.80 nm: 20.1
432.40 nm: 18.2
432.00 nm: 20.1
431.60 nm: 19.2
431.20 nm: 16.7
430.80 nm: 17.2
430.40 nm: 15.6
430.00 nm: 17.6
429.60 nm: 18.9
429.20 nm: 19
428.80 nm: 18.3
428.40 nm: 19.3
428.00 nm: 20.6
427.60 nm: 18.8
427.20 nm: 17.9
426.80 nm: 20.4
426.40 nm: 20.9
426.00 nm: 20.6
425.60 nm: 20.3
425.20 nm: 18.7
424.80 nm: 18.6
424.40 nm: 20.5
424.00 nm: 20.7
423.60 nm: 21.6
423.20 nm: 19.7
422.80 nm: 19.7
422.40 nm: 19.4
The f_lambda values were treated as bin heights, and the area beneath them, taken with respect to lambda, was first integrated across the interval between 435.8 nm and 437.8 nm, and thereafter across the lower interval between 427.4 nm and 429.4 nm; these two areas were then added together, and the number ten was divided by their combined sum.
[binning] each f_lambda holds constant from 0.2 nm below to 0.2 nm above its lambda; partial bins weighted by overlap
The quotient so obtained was 0.125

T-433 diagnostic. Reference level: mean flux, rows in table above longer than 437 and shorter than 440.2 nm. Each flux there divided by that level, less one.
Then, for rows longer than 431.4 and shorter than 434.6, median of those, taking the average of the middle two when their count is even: 0.04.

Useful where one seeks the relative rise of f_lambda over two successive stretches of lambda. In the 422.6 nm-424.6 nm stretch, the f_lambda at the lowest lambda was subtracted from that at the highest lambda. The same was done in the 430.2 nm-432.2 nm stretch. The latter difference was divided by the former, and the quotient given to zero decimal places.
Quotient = 6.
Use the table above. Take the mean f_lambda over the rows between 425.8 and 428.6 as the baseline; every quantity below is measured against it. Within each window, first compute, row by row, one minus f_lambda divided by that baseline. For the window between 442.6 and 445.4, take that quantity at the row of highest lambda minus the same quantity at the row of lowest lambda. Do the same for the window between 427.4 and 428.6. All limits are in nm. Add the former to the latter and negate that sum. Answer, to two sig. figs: 0.17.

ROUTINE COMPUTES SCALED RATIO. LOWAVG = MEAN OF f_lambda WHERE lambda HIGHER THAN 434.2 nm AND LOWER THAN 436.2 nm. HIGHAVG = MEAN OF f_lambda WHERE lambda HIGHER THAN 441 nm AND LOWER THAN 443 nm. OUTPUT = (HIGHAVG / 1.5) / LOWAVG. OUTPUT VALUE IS 0.628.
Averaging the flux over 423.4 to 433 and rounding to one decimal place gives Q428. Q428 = 19.2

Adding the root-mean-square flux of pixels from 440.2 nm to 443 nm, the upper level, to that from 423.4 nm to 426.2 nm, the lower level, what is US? 39.6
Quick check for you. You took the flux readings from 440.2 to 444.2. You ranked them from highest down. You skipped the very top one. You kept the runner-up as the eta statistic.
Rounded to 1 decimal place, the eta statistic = 20.6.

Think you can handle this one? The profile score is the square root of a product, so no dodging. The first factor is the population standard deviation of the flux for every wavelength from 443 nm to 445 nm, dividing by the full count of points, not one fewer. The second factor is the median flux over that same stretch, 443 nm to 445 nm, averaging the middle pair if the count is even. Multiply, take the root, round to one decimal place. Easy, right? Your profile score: 6.1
